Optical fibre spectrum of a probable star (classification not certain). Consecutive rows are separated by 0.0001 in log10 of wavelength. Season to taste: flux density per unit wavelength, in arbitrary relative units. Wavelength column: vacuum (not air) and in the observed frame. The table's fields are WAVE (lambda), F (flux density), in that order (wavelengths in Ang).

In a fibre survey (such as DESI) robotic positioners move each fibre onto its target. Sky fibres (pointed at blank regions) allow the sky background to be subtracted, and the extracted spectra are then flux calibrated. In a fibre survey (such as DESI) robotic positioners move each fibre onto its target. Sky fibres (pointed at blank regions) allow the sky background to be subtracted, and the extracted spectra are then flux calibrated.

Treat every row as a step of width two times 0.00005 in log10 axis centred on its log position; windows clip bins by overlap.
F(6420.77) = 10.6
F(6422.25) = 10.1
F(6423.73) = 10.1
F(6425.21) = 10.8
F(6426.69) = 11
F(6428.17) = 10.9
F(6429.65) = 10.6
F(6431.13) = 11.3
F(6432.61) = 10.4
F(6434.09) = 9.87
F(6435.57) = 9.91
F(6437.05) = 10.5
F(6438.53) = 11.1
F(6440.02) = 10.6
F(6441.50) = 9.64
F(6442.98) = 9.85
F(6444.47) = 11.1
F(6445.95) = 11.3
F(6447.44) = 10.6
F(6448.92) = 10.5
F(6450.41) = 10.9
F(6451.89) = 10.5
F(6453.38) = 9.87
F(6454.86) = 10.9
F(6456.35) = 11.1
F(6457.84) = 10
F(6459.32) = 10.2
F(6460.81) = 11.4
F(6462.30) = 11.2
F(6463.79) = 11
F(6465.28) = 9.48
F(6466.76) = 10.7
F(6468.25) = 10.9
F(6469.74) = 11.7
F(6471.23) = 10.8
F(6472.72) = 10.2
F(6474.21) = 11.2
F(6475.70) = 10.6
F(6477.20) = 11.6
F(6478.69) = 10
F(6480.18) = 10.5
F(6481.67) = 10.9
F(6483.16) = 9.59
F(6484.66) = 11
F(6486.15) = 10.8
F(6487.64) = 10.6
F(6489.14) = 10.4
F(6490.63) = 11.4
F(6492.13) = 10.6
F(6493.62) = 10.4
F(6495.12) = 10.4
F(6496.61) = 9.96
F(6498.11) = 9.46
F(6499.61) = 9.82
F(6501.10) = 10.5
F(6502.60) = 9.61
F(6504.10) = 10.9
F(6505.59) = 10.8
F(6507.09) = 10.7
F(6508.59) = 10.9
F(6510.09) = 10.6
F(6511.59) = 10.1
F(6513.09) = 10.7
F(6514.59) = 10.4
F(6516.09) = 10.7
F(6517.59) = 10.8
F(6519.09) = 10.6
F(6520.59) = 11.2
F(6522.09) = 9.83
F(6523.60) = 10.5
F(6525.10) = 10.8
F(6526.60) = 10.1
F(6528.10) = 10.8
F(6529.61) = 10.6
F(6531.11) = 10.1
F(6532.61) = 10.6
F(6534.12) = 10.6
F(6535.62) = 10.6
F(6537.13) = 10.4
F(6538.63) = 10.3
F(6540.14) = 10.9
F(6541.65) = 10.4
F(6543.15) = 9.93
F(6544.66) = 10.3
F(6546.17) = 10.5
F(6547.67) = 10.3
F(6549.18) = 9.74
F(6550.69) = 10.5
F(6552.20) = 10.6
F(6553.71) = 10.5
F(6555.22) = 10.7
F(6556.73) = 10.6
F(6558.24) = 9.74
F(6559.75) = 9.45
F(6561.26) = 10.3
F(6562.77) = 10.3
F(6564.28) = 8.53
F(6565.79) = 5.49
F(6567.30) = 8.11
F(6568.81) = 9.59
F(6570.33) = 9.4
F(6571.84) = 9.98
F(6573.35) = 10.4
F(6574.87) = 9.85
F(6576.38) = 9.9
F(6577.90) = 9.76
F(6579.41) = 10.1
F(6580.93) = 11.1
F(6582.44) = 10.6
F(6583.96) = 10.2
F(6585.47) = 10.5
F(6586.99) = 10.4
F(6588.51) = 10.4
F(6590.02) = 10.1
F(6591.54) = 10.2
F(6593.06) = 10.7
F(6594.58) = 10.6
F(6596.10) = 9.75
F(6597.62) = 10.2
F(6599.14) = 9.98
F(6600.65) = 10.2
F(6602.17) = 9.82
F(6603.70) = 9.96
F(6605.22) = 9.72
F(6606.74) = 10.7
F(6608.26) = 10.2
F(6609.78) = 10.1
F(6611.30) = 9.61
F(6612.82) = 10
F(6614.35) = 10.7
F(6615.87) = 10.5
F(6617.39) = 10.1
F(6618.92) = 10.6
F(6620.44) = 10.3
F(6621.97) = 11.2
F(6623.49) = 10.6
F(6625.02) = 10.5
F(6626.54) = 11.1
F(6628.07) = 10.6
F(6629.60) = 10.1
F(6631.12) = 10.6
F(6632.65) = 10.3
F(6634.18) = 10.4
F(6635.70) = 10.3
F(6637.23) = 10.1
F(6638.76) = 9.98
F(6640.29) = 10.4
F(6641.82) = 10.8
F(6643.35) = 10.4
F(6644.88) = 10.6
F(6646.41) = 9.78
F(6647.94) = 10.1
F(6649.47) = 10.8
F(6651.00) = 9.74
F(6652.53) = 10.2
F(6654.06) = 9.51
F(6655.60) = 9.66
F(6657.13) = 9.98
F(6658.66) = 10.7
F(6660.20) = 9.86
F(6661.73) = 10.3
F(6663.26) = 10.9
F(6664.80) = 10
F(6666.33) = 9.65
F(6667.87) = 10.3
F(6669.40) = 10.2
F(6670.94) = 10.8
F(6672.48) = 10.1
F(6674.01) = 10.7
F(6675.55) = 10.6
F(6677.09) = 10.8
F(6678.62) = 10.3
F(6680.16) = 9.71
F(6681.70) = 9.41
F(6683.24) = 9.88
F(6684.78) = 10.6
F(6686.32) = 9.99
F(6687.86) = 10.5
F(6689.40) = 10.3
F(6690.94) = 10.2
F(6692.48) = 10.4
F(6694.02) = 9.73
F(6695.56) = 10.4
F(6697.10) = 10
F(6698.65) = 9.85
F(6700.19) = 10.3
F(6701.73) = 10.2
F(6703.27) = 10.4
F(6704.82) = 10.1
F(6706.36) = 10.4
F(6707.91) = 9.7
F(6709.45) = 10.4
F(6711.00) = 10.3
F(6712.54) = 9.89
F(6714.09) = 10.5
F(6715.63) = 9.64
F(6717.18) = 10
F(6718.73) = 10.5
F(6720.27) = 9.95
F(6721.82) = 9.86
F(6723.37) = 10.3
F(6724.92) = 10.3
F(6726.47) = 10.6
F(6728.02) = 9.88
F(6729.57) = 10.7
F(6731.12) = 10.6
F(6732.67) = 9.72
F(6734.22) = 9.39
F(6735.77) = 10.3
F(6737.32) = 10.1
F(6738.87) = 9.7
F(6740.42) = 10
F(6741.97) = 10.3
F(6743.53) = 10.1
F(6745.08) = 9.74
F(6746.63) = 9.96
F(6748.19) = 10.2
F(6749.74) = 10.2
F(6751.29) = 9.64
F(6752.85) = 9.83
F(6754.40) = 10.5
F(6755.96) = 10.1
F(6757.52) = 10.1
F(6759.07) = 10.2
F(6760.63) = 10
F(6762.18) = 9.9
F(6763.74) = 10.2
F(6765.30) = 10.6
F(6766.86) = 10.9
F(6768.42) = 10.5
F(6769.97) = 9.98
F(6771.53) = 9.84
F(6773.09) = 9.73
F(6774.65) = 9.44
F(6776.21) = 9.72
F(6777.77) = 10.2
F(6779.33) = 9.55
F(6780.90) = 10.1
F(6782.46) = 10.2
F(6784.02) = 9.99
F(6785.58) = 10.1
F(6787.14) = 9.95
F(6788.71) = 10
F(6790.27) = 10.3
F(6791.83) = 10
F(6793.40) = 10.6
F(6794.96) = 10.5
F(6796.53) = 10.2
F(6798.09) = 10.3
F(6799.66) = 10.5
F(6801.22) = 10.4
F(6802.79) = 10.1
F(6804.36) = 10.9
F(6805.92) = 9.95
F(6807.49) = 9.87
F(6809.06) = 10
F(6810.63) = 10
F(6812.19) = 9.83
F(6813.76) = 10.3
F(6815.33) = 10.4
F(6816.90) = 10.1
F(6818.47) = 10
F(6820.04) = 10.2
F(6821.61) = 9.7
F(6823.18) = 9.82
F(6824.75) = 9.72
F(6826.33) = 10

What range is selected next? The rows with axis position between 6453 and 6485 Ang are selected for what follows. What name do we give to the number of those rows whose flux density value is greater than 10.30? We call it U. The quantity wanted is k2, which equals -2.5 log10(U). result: -2.9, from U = 15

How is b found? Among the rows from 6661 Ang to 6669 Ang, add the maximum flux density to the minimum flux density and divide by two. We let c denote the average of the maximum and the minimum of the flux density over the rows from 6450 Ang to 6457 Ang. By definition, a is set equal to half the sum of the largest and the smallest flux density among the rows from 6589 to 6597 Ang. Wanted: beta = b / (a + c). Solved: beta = 0.496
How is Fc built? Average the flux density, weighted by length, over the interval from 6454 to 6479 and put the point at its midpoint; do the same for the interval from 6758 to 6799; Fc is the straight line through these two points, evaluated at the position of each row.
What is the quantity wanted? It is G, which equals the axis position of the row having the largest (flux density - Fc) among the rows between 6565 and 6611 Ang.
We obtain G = 6580.93 Ang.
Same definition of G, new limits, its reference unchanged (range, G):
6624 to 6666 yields 6626.54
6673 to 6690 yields 6677.09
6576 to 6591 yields 6580.93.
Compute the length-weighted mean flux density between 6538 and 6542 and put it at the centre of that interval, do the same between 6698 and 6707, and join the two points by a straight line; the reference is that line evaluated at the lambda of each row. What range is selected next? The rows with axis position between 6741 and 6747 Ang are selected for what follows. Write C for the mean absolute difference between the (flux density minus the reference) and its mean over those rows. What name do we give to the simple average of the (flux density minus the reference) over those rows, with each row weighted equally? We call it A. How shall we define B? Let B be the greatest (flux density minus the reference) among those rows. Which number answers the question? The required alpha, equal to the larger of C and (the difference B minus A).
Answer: 0.3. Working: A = -0.11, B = 0.2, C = 0.17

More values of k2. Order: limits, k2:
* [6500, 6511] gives -1.9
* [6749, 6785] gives -1.5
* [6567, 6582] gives -0.8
